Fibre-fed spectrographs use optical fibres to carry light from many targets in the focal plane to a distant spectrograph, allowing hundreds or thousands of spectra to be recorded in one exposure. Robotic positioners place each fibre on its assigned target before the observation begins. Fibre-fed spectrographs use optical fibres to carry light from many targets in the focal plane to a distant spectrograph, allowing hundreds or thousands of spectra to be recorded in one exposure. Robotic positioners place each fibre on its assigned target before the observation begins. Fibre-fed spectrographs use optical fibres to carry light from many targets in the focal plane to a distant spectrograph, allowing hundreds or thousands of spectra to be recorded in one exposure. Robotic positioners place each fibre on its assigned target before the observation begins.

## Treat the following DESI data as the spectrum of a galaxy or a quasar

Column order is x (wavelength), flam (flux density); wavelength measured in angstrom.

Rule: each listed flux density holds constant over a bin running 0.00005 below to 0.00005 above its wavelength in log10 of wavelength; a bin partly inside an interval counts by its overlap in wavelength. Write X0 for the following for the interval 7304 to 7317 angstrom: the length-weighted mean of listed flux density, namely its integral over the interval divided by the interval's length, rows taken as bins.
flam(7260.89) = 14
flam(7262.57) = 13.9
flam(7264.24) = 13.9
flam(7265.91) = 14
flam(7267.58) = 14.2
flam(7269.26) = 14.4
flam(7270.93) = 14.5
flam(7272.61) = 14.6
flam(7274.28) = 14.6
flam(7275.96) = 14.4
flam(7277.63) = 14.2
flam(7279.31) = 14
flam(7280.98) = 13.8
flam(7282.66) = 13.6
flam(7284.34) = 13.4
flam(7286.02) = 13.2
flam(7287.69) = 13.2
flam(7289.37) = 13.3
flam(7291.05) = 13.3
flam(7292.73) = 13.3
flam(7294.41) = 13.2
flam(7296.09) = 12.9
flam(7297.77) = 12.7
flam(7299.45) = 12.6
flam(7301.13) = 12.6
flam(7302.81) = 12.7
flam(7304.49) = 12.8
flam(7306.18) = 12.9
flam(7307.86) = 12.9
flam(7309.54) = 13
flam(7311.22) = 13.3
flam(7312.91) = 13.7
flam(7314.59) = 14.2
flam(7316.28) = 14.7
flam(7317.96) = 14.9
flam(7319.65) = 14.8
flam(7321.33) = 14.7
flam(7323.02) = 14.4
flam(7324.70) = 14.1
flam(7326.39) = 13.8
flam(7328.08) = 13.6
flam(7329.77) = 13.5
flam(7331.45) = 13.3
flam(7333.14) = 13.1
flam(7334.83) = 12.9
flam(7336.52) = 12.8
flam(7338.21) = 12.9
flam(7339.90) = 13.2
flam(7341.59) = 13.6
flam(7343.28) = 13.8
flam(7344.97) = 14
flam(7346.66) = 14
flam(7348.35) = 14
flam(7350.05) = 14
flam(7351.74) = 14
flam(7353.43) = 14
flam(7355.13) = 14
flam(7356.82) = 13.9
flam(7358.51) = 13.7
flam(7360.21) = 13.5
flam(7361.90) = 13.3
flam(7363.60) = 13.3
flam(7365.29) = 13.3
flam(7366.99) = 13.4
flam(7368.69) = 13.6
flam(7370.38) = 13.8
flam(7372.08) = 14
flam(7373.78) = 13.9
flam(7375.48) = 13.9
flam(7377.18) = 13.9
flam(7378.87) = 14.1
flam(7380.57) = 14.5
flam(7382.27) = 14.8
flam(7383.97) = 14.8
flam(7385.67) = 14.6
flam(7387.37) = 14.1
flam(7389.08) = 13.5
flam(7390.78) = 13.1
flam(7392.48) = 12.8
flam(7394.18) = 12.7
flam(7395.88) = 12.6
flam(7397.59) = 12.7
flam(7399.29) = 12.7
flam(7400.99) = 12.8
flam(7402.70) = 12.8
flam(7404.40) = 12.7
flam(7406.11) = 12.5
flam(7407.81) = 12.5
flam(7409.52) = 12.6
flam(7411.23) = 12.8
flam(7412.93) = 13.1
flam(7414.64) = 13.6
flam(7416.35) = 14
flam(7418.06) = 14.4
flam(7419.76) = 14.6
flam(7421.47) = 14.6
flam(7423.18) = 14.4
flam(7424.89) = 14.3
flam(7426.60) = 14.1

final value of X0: 13.4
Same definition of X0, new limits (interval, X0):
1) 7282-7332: 13.5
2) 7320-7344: 13.6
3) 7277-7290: 13.6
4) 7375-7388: 14.4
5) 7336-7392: 13.8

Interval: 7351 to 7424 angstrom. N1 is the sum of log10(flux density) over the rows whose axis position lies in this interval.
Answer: 49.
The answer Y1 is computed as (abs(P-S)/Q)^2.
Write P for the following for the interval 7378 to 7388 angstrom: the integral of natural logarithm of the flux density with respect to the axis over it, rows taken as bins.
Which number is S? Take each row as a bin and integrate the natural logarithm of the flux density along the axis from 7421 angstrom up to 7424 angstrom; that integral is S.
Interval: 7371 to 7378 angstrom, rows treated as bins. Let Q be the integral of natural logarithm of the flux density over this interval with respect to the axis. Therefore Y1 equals 1.0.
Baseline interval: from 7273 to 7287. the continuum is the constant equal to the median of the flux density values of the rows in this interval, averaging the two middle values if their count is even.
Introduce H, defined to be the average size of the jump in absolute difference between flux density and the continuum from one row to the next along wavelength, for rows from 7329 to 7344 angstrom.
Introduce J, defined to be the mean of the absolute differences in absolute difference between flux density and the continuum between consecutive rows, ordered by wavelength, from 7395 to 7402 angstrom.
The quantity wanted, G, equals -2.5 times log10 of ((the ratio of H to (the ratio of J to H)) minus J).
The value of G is 0.5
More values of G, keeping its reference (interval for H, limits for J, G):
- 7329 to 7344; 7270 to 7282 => 1.4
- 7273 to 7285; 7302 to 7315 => 4.3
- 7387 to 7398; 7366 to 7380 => 1.3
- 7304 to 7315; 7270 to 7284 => 2.6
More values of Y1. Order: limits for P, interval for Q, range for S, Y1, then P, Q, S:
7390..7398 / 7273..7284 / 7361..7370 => 0.0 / 20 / 29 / 23.4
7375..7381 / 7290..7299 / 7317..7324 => 0.0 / 16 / 23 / 18.8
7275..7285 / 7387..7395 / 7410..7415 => 0.4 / 26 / 21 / 12.9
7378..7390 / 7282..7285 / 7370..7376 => 4.3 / 32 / 8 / 15.8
